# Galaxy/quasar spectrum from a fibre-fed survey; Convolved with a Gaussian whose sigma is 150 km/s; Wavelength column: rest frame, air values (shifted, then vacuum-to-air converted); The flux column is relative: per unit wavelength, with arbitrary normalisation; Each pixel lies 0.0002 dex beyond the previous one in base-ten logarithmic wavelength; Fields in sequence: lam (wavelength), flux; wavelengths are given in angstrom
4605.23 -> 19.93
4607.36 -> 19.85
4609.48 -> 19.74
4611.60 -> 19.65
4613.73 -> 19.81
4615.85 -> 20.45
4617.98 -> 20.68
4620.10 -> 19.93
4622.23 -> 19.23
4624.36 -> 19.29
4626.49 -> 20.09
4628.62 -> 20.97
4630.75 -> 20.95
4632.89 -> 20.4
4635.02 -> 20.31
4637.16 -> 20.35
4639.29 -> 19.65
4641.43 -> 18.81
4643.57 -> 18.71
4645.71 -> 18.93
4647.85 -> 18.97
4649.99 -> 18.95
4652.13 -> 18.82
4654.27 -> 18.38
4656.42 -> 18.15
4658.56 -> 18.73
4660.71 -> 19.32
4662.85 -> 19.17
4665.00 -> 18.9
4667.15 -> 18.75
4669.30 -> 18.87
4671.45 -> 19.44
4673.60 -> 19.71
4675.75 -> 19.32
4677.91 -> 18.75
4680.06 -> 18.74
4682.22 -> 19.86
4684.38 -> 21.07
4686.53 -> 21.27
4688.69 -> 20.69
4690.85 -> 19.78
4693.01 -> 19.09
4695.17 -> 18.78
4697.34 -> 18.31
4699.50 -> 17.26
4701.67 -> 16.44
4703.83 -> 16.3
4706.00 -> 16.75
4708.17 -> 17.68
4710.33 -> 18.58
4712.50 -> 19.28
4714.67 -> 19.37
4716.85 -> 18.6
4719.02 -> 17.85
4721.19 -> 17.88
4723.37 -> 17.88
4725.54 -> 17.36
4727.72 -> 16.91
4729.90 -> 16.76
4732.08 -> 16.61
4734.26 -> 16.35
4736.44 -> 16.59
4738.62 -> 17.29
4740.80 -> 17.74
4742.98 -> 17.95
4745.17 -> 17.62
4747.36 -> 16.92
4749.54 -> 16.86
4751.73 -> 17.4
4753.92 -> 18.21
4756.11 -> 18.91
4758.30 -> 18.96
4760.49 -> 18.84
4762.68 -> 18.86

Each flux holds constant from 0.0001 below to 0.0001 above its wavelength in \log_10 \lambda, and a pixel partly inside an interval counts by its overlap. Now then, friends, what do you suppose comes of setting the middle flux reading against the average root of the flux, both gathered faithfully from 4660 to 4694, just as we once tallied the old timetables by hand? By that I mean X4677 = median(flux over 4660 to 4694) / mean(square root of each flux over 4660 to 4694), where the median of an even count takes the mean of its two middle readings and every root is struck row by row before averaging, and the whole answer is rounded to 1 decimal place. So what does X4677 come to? 4.4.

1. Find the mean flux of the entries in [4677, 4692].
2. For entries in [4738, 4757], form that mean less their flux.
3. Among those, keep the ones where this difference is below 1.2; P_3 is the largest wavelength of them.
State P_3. 4756.11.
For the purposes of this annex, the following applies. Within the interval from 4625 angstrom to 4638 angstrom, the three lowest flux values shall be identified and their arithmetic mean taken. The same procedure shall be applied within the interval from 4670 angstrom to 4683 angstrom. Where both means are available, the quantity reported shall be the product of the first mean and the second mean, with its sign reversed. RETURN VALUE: -383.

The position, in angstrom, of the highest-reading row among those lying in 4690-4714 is 4690.85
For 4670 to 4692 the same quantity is 4686.53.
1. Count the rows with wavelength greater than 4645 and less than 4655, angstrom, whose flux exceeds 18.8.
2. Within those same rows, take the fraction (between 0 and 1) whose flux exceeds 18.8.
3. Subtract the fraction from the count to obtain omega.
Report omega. 3.2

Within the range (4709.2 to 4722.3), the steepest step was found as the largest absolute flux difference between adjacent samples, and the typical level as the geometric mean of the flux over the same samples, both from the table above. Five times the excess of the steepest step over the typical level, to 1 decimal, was -89.1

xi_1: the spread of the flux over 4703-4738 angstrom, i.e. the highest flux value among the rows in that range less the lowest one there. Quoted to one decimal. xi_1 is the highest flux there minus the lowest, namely 3.1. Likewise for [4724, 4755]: 1.9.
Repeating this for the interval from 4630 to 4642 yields 2.1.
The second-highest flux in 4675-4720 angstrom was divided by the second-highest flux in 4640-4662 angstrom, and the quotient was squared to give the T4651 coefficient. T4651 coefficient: 1.23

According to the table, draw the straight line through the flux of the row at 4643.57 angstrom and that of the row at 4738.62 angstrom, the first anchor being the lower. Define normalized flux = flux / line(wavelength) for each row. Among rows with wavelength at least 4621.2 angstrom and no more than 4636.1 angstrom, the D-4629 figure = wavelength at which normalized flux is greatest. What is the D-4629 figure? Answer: 4630.75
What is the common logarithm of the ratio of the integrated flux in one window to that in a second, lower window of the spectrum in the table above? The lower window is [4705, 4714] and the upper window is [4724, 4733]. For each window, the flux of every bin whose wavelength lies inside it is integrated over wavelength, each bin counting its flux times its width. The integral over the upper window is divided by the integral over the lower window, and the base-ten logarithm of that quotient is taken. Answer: -0.03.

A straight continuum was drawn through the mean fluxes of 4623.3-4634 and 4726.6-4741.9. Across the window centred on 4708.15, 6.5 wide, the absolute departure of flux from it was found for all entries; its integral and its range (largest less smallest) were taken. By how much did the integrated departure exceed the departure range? 3.4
